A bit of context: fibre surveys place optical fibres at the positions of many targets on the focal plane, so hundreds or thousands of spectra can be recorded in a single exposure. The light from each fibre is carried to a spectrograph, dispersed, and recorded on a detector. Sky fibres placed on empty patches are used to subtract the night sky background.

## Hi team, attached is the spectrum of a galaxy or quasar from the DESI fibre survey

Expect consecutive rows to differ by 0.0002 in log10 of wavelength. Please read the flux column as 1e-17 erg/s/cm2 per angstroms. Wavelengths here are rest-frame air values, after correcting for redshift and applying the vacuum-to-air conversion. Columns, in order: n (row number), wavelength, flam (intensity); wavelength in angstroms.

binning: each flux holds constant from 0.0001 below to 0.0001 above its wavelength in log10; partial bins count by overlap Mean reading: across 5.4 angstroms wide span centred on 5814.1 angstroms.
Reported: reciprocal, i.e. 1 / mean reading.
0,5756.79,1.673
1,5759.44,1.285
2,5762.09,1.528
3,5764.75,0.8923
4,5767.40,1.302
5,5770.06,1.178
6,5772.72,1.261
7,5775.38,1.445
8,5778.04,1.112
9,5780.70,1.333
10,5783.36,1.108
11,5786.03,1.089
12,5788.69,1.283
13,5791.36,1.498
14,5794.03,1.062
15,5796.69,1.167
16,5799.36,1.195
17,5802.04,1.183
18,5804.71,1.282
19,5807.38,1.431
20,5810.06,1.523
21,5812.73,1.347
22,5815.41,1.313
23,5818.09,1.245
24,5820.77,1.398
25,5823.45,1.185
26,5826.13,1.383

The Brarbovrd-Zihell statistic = 0.75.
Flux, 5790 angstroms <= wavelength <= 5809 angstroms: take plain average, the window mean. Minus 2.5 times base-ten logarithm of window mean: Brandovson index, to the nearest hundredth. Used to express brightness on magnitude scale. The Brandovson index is -0.25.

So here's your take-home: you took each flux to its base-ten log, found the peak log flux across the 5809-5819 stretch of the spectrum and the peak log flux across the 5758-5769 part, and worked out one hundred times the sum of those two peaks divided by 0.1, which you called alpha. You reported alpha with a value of 367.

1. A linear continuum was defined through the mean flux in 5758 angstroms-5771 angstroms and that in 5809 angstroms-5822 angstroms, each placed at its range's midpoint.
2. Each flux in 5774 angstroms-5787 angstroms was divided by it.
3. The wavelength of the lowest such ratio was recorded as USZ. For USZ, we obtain 5786.03 angstroms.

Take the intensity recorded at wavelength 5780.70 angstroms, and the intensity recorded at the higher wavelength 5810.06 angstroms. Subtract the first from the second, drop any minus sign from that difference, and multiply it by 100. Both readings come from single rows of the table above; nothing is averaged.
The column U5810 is 19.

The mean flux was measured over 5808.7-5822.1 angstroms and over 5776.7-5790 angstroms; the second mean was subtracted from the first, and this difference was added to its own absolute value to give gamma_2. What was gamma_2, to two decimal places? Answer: 0.36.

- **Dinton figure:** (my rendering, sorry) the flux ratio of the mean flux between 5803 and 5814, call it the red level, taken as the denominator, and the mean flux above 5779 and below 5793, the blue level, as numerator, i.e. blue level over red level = 0.90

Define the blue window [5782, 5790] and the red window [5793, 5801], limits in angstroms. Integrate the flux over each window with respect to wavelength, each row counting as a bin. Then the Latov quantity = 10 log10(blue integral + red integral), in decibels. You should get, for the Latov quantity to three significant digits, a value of 12.7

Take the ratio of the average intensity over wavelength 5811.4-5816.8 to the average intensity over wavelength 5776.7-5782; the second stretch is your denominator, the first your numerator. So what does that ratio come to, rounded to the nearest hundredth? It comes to 1.09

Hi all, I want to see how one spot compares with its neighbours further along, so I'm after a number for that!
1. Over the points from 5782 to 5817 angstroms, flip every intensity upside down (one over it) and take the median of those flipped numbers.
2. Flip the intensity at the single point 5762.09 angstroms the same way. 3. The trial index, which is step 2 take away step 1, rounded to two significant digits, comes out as -0.13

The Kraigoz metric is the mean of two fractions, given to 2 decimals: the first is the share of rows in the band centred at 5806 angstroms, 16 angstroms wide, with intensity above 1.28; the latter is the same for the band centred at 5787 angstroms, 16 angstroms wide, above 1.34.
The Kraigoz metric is 0.42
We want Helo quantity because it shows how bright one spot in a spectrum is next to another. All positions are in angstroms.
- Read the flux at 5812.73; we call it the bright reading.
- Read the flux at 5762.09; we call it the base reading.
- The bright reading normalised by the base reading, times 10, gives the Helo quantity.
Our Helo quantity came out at 8.8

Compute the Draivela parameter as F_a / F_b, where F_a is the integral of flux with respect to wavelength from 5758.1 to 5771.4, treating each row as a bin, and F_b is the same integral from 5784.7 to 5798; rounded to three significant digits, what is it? 1.01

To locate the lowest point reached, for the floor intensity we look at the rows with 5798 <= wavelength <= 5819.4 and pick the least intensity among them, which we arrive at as 1.183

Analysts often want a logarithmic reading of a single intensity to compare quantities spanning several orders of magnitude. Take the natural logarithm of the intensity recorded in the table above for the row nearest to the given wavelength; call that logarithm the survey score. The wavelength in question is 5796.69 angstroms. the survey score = 0.15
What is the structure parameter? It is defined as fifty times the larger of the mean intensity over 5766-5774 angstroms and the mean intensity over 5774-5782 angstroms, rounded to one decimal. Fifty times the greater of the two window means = 64.8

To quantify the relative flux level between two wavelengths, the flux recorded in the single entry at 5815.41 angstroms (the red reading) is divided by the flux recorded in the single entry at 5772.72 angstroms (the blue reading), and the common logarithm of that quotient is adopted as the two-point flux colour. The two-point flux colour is 0.018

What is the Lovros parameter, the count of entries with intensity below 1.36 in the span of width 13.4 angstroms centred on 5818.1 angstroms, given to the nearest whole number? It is 4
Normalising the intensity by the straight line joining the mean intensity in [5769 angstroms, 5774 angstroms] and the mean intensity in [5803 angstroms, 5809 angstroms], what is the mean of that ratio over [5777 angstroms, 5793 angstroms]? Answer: 0.97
